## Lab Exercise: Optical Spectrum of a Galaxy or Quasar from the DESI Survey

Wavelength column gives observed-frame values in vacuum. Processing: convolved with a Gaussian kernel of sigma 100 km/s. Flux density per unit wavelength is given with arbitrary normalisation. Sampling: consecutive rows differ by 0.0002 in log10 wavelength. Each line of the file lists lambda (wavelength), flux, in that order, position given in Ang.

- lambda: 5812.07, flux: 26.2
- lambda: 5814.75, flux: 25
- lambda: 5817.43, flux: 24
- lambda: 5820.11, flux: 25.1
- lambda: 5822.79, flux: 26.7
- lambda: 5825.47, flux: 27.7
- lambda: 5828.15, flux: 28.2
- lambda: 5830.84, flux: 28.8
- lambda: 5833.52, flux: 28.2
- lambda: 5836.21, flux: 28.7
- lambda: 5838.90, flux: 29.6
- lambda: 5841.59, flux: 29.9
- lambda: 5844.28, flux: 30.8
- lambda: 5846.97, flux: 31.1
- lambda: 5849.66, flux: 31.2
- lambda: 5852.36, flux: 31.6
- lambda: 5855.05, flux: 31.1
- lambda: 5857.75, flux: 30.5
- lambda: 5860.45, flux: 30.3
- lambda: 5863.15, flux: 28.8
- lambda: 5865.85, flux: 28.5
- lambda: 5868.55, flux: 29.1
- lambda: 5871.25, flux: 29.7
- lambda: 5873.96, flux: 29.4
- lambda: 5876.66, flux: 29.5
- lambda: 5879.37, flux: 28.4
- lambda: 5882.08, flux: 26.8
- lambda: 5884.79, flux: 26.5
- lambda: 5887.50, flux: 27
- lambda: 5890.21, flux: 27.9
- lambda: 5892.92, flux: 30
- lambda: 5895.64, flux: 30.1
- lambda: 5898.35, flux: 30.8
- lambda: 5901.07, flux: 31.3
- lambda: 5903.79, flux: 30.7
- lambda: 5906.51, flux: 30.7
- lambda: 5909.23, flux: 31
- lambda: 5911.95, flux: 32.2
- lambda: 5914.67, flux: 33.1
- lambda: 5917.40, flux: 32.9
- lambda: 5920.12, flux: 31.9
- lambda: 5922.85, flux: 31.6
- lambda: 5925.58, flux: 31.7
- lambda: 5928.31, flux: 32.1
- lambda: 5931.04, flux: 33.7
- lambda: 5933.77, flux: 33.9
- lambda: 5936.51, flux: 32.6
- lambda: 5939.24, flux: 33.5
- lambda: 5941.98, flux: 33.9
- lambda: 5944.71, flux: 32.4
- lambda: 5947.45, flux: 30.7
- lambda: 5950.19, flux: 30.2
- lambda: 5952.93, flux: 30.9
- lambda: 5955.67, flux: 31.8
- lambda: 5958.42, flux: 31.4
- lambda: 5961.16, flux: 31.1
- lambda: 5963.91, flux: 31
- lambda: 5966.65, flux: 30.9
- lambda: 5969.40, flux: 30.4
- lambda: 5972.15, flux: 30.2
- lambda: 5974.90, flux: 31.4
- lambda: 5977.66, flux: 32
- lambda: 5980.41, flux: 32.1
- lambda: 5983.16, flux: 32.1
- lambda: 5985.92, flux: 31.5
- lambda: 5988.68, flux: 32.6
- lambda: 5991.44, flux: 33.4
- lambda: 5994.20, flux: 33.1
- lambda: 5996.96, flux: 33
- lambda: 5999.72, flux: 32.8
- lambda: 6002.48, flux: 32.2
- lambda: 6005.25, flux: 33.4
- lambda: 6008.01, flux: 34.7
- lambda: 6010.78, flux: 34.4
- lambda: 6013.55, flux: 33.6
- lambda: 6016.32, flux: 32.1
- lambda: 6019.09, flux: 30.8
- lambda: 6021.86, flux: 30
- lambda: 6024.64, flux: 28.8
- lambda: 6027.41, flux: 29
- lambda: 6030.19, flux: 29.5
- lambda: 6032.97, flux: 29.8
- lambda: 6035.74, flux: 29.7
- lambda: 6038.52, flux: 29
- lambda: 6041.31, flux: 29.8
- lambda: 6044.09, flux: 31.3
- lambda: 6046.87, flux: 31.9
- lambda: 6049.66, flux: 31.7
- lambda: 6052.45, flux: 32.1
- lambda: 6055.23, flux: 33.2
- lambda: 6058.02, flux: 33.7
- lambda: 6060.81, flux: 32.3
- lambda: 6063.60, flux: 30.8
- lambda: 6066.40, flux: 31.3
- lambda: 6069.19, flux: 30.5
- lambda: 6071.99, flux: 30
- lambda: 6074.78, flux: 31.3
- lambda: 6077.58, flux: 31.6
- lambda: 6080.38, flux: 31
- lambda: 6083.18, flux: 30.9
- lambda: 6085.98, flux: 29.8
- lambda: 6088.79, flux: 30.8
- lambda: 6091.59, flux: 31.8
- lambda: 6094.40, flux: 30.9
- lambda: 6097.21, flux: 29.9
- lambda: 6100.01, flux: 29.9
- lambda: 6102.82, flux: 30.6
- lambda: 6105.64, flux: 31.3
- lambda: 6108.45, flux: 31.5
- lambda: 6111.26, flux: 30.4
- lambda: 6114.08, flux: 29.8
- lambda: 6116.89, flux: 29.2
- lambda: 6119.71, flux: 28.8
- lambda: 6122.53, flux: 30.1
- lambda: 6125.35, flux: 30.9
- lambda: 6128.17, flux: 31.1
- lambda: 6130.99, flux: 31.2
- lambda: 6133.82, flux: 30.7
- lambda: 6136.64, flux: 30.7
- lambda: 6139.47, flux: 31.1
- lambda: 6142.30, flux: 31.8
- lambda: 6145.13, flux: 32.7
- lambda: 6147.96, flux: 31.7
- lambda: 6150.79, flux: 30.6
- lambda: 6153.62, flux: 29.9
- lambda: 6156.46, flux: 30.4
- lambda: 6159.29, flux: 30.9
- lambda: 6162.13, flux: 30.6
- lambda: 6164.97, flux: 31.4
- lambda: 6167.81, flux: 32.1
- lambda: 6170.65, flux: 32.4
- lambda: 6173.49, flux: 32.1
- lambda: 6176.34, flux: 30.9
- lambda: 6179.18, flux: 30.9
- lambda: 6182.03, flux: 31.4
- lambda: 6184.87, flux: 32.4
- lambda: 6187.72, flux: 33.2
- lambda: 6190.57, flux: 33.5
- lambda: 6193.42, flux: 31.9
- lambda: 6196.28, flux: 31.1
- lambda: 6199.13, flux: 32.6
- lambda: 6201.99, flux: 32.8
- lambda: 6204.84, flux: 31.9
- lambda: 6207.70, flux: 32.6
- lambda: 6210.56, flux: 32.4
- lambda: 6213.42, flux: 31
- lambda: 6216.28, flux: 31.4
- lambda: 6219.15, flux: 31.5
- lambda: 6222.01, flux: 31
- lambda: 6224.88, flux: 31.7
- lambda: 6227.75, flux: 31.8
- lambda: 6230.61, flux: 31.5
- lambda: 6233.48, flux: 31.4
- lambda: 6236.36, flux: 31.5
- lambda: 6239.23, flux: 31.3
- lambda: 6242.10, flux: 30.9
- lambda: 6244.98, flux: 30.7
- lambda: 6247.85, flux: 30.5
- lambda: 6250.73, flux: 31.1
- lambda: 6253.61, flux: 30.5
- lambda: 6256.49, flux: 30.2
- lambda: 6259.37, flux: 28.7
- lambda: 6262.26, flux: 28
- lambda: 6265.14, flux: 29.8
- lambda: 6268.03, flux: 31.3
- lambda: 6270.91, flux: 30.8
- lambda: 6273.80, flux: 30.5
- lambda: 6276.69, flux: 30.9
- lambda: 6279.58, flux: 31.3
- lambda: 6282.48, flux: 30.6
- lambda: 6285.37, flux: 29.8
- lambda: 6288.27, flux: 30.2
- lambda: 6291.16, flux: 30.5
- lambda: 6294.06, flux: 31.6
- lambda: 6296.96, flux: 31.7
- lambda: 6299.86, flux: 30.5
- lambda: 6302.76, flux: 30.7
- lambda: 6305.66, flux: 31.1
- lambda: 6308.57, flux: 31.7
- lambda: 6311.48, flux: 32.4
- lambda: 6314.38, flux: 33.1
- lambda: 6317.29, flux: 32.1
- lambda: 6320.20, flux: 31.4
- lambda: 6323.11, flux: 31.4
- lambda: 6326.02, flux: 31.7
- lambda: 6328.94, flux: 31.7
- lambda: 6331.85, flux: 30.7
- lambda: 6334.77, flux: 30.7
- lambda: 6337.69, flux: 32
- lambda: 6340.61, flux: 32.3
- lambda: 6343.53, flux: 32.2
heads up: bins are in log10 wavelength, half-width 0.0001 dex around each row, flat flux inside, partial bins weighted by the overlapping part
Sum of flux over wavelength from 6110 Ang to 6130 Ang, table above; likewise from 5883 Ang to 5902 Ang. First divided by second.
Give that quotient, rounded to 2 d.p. 1.03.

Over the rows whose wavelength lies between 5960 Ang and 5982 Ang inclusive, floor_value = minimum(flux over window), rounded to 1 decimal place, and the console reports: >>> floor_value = 30.2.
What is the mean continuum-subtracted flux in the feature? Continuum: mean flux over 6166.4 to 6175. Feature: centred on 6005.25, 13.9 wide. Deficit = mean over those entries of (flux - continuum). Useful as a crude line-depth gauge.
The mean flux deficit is 1.3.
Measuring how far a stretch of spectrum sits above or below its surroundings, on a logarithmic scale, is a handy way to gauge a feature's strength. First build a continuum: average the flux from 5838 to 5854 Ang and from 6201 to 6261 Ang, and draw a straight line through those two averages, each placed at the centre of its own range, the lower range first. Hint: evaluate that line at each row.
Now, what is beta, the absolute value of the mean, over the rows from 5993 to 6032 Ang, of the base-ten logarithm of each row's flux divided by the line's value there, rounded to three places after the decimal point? 0.013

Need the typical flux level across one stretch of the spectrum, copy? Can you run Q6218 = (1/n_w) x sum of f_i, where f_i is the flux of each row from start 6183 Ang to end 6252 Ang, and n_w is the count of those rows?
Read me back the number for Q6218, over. 31.74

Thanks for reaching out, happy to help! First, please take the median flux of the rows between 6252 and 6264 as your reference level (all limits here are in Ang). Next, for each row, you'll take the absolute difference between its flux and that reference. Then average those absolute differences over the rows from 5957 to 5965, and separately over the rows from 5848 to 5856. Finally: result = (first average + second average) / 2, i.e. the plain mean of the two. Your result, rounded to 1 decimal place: 1.8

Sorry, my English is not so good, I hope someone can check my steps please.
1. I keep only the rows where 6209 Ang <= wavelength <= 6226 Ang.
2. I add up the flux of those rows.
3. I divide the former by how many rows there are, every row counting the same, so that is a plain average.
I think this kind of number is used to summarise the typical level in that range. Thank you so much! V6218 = 31.5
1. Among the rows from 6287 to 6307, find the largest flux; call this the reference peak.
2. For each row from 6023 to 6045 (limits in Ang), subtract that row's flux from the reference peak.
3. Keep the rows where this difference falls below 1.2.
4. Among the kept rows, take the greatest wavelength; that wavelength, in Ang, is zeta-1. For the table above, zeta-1 6044.09 Ang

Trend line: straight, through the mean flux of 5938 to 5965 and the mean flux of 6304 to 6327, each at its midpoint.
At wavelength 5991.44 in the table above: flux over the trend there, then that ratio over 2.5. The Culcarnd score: 0.421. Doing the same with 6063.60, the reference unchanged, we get 0.388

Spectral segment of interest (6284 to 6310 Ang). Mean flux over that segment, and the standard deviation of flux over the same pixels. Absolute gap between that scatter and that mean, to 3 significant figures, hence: 30.2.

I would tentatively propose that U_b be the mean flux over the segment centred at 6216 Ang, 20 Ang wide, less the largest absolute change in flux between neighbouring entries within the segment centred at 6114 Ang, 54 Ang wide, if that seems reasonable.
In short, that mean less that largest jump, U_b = 30.4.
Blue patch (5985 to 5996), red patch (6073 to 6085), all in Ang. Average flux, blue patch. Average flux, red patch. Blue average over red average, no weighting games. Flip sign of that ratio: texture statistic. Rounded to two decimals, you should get -1.05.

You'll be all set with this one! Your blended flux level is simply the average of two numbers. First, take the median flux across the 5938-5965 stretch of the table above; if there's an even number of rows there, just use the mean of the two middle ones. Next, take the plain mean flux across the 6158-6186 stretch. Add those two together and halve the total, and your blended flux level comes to 31.4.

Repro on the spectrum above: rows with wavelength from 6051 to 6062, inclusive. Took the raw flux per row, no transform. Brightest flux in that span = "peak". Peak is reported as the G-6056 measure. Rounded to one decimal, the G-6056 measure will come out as 33.7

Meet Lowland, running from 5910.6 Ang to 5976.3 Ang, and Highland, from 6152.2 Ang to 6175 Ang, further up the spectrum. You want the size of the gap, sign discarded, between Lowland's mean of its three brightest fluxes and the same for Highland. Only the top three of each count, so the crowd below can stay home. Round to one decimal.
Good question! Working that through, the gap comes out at 1.6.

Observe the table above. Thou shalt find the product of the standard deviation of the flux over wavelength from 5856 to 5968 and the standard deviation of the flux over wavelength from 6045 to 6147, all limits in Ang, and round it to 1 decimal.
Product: 1.9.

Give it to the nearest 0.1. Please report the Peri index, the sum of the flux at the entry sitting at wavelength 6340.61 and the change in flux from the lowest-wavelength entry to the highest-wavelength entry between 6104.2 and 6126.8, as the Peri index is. 31.9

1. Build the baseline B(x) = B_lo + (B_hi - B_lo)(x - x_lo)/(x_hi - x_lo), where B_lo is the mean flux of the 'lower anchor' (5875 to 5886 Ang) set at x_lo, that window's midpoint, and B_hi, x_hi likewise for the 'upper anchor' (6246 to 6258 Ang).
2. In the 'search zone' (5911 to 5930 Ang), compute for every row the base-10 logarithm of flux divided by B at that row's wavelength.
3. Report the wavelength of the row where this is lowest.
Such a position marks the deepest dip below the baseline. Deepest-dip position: 5922.85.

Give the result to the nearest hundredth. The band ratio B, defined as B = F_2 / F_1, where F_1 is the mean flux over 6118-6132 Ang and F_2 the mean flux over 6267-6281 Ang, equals 1.02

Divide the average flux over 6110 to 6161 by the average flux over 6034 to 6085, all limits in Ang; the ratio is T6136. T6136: 0.98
